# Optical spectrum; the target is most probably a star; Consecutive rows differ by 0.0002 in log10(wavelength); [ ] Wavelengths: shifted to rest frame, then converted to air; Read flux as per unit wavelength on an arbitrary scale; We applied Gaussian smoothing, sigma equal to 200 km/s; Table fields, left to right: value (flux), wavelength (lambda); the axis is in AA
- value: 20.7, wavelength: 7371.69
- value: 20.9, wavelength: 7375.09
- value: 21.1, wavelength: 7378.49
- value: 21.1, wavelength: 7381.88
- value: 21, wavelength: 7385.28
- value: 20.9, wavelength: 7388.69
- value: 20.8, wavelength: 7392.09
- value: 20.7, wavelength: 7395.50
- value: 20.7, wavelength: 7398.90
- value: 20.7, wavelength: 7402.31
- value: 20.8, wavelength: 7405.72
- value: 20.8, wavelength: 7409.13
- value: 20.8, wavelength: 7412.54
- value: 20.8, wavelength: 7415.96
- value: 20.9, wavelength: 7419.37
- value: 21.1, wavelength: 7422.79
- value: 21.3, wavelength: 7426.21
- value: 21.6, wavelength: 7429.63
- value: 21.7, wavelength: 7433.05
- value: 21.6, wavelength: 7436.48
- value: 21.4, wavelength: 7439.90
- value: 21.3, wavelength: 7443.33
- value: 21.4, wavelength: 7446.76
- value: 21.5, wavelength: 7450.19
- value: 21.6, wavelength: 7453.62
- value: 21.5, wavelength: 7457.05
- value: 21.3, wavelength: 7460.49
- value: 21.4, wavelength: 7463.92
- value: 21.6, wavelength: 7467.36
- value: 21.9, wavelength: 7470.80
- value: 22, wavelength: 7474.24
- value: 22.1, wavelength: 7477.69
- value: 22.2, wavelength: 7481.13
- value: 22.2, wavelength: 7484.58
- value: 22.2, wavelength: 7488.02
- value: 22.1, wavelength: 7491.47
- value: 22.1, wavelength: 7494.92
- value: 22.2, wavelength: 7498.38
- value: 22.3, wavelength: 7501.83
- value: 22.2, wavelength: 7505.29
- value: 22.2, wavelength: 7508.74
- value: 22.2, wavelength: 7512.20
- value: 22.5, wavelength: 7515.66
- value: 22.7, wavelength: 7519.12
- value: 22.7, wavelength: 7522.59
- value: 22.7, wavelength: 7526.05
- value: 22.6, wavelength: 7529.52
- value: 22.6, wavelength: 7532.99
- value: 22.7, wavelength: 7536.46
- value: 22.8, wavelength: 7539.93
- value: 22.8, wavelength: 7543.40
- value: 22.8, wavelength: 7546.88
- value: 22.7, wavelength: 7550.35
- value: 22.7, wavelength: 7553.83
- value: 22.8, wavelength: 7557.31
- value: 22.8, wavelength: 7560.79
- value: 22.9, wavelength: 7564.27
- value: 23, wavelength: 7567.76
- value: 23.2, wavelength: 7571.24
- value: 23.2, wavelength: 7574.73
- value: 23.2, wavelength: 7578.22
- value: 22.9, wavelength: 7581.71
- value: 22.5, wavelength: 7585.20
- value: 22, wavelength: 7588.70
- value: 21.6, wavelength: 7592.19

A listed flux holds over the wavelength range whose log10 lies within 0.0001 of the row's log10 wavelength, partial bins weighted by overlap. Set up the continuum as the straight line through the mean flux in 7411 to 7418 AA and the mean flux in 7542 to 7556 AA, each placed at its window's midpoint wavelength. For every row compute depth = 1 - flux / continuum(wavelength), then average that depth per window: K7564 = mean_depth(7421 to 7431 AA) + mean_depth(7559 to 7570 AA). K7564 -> -0.014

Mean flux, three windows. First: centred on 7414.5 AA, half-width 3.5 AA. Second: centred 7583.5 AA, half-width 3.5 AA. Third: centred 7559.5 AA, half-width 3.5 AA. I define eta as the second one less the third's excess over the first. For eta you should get 20.7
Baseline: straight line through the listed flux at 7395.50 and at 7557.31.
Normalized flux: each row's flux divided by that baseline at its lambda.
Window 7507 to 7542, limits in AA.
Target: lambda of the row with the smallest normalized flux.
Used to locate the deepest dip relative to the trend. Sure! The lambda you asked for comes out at 7512.20 AA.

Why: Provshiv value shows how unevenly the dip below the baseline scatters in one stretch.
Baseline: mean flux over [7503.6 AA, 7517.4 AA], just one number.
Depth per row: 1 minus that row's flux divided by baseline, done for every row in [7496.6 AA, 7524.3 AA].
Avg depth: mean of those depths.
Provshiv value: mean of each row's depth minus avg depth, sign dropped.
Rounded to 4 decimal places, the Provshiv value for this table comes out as 0.0087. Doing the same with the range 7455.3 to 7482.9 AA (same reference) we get 0.0135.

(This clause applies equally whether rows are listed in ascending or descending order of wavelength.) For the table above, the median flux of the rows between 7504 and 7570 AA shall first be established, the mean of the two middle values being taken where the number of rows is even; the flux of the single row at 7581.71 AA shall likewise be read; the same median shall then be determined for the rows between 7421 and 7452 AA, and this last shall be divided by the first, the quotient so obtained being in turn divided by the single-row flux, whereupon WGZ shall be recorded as 0.0412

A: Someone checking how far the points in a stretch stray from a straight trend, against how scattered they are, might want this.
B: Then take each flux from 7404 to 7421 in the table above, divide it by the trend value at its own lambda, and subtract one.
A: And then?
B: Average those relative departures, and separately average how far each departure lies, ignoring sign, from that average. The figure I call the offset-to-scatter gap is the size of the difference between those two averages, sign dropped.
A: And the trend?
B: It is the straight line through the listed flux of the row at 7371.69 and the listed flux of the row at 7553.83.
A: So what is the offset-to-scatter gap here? 0.017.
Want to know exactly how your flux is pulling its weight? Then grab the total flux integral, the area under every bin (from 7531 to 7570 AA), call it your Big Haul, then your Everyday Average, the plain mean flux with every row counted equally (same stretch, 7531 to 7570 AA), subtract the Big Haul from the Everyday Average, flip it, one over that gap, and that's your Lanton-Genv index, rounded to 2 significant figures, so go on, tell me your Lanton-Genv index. -0.0012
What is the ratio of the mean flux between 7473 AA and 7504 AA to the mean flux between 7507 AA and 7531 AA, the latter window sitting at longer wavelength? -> 0.984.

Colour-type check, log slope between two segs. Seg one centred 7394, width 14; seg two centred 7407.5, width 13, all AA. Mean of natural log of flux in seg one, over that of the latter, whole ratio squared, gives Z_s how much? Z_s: 1.000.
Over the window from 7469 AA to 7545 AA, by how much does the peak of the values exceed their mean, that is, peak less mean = 0.44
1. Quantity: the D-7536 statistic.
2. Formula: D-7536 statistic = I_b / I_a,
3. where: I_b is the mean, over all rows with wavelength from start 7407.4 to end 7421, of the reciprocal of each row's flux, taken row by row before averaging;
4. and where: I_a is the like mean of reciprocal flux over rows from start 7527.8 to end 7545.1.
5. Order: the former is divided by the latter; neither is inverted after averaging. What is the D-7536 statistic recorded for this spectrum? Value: 1.09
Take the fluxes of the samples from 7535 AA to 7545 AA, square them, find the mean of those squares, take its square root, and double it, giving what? 45.5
